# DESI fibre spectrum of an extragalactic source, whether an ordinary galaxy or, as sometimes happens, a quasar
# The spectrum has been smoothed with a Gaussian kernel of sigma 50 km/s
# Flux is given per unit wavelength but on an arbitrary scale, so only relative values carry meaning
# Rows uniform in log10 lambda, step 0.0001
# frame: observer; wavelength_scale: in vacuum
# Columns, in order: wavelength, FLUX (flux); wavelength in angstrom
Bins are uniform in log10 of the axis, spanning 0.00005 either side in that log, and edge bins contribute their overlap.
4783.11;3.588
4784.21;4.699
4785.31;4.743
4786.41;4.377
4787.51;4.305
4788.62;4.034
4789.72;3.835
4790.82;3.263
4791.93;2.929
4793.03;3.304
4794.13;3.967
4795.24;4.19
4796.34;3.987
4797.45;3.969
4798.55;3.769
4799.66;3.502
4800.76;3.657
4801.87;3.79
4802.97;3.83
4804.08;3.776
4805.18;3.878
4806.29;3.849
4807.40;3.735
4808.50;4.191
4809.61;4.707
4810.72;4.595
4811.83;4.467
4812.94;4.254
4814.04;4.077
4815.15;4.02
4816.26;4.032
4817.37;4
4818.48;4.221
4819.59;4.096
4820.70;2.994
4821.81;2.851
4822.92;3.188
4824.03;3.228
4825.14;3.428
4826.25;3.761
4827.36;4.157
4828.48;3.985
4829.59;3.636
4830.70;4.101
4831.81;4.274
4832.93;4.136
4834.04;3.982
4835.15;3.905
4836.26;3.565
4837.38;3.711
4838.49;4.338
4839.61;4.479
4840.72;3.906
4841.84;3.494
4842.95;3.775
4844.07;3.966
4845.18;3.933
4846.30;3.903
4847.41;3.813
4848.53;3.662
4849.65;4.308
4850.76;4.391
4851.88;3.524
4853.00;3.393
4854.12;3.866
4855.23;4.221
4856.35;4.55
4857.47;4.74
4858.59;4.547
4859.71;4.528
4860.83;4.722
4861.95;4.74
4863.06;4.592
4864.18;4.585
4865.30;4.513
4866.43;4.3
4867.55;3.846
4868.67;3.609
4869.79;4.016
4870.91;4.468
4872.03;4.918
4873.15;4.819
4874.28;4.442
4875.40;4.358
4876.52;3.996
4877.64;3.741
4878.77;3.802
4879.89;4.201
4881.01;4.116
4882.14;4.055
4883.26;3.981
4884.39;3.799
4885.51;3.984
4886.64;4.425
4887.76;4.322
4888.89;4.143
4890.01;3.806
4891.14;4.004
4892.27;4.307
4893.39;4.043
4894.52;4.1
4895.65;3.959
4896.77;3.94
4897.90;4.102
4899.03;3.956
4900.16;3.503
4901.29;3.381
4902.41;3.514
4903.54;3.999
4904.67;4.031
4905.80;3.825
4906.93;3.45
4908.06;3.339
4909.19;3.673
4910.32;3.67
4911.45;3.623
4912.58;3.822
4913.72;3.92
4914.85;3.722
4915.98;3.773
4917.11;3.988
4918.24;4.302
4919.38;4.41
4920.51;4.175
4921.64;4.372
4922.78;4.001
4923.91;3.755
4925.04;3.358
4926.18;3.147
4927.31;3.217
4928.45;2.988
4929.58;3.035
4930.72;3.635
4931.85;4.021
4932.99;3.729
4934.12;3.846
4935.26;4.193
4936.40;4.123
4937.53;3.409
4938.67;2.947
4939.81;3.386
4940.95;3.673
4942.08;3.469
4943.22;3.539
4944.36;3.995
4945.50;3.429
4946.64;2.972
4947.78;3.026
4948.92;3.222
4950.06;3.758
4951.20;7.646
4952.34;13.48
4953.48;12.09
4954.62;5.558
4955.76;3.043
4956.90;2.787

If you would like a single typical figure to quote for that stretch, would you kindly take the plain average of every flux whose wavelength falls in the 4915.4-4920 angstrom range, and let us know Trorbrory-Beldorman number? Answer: 4.12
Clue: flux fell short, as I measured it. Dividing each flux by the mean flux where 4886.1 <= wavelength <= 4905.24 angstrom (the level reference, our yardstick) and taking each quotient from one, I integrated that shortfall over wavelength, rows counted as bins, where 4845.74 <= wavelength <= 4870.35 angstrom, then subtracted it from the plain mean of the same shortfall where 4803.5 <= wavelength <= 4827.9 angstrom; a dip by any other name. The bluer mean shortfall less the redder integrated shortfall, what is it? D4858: 1.4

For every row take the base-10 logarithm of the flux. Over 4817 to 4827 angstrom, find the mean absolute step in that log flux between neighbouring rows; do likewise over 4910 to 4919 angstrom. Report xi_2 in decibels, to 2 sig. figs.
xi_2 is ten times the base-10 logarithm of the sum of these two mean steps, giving -12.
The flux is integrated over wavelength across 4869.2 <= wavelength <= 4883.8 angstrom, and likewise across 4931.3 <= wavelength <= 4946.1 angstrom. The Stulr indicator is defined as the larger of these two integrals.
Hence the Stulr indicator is 61.7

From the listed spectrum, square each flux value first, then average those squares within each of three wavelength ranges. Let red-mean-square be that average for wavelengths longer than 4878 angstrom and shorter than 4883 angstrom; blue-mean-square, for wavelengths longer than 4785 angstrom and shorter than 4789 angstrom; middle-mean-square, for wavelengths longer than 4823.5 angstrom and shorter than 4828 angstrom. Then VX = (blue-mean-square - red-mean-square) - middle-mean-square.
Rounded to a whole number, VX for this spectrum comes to -11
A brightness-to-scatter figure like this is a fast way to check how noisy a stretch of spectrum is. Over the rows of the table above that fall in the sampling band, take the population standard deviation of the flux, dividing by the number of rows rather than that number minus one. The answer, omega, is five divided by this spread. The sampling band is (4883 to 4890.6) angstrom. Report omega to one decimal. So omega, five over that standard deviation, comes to 22.3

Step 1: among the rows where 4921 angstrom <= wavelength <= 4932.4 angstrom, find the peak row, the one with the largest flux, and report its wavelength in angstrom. 4921.64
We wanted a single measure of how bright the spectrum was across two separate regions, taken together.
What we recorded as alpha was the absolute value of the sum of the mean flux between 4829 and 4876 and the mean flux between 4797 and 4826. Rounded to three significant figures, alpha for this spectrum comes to 8.01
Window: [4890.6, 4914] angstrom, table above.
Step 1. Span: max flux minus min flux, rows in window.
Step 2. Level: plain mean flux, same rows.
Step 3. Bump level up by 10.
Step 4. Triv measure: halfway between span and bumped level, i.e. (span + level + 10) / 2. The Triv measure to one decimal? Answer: 7.4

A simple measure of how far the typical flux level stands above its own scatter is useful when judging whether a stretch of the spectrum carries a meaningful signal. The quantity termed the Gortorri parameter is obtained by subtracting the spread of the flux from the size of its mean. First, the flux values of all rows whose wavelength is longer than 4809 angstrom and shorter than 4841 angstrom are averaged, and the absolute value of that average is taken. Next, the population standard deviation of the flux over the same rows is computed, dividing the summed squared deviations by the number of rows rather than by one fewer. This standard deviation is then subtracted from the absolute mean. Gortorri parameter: 3.48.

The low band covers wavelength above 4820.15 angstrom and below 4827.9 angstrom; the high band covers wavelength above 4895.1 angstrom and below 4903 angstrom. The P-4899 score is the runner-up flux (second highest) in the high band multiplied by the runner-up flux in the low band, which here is 14.9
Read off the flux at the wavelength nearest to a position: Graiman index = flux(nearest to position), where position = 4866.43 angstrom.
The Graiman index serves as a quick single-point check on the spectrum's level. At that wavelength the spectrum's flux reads 4.3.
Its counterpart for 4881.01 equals 4.116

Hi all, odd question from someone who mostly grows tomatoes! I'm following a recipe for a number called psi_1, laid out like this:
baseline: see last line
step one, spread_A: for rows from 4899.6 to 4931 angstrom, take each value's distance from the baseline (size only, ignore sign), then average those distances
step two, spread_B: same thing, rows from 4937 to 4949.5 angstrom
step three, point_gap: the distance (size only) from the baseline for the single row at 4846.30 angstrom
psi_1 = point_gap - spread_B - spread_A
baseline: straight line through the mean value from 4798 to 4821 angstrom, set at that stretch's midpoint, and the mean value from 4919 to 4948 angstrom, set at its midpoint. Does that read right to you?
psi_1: -0.6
